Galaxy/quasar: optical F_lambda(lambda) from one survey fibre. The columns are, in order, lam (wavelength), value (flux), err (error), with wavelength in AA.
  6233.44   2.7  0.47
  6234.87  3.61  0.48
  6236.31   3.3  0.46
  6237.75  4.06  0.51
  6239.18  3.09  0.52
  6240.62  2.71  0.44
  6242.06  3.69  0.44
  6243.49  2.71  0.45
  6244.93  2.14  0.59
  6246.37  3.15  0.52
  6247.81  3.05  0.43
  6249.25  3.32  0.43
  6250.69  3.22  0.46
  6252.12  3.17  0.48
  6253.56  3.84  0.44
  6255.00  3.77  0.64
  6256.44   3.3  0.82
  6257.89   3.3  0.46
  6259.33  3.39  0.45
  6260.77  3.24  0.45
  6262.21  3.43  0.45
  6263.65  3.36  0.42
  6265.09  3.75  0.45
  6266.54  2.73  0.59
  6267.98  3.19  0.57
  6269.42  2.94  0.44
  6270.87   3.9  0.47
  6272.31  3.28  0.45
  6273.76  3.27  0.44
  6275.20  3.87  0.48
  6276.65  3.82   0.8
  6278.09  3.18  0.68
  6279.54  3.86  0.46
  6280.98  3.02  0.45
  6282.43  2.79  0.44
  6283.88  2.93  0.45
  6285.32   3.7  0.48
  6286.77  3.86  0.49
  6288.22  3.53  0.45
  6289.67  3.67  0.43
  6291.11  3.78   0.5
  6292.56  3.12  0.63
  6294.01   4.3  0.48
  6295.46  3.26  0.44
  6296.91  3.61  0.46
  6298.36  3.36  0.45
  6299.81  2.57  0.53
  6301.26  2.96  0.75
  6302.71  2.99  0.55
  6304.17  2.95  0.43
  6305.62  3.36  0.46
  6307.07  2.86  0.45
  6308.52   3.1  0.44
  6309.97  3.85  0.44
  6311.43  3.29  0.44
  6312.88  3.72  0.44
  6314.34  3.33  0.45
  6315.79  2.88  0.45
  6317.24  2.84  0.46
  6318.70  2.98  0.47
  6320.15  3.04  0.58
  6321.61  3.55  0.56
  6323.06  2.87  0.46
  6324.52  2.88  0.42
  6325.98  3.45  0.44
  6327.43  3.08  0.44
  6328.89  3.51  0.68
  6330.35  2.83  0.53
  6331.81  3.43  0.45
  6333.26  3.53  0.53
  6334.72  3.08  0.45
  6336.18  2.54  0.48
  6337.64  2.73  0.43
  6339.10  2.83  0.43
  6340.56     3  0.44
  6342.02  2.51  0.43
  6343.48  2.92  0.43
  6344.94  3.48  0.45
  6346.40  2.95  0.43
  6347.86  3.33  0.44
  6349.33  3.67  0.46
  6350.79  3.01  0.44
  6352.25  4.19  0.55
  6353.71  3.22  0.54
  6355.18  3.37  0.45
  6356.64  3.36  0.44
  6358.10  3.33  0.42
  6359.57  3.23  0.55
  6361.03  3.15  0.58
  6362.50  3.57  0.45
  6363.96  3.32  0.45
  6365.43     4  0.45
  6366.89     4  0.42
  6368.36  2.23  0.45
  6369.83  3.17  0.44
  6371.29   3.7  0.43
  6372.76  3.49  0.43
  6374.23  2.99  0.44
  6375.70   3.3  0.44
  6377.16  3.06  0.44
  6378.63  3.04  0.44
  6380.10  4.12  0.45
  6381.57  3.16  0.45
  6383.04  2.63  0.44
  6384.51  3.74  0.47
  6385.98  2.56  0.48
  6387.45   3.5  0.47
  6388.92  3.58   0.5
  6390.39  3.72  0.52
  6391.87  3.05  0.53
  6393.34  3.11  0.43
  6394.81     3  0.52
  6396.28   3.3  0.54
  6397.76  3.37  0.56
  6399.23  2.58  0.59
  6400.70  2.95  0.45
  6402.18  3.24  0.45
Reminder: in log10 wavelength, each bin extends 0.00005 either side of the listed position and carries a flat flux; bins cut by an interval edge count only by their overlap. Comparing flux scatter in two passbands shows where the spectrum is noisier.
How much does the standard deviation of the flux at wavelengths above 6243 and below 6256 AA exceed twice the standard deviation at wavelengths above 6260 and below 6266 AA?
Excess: 0.1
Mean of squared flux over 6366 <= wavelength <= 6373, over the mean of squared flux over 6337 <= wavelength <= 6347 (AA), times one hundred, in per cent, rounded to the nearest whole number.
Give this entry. 133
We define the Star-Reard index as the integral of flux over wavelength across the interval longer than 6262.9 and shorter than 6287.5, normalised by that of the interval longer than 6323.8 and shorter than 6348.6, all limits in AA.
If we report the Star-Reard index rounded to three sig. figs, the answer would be 1.09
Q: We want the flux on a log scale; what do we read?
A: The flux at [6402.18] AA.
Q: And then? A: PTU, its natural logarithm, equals 1.18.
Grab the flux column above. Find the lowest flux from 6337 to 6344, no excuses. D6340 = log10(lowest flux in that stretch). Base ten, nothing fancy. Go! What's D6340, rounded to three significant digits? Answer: 0.400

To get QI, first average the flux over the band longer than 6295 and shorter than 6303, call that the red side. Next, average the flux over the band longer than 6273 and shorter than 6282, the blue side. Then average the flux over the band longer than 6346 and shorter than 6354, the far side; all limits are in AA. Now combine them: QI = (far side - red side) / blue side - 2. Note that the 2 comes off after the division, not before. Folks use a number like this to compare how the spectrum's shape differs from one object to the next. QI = -1.92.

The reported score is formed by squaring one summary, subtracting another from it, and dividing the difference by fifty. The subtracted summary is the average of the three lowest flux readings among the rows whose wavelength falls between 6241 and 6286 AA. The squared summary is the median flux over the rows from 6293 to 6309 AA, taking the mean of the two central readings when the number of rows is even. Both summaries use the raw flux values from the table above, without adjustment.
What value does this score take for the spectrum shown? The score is 0.142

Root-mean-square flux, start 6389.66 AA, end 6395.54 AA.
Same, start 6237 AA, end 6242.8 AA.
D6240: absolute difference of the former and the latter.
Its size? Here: 0.19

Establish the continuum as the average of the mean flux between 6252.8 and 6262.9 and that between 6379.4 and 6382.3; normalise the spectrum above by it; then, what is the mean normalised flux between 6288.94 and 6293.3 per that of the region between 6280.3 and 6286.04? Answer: 1.13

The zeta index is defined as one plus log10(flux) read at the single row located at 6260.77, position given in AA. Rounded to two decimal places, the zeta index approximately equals 1.51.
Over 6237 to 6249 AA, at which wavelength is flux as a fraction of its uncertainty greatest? 6242.06 AA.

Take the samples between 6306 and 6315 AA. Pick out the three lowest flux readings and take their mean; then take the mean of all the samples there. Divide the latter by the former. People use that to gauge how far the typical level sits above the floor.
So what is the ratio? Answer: 1.089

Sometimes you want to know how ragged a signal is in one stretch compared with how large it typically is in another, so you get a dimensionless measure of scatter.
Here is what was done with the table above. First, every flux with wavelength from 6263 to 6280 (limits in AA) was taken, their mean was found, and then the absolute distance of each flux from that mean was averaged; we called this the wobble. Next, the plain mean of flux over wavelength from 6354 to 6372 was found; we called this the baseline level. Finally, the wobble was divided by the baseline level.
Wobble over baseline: 0.102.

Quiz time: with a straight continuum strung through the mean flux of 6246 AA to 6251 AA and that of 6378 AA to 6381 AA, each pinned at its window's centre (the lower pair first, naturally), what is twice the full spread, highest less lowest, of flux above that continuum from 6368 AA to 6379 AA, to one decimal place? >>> 2.9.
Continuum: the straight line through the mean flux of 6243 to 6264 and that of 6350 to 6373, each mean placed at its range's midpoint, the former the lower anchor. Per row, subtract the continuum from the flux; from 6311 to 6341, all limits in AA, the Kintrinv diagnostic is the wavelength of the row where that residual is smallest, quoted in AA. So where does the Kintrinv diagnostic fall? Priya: 6336.18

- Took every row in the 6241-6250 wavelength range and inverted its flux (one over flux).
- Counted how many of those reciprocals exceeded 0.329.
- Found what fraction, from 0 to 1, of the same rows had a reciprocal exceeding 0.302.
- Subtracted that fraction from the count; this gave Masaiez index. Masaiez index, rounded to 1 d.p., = 1.3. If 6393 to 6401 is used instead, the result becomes 2.2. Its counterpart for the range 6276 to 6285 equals 2.3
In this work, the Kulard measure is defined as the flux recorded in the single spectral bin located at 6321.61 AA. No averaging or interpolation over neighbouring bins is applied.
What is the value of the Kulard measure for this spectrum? 3.55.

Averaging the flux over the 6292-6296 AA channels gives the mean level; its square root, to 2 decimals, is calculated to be 1.89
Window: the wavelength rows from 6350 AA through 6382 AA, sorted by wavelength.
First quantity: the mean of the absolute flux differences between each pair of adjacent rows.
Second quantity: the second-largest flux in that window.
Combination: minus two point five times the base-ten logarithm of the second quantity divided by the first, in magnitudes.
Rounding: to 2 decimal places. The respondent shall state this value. -2.30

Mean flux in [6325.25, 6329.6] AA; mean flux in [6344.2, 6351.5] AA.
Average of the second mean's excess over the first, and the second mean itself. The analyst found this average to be 1.61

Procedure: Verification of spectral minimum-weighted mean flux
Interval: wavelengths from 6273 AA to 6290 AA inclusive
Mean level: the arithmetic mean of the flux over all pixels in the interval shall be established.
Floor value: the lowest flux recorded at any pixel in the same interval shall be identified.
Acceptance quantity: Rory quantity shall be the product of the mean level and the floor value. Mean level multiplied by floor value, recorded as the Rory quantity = 9.6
